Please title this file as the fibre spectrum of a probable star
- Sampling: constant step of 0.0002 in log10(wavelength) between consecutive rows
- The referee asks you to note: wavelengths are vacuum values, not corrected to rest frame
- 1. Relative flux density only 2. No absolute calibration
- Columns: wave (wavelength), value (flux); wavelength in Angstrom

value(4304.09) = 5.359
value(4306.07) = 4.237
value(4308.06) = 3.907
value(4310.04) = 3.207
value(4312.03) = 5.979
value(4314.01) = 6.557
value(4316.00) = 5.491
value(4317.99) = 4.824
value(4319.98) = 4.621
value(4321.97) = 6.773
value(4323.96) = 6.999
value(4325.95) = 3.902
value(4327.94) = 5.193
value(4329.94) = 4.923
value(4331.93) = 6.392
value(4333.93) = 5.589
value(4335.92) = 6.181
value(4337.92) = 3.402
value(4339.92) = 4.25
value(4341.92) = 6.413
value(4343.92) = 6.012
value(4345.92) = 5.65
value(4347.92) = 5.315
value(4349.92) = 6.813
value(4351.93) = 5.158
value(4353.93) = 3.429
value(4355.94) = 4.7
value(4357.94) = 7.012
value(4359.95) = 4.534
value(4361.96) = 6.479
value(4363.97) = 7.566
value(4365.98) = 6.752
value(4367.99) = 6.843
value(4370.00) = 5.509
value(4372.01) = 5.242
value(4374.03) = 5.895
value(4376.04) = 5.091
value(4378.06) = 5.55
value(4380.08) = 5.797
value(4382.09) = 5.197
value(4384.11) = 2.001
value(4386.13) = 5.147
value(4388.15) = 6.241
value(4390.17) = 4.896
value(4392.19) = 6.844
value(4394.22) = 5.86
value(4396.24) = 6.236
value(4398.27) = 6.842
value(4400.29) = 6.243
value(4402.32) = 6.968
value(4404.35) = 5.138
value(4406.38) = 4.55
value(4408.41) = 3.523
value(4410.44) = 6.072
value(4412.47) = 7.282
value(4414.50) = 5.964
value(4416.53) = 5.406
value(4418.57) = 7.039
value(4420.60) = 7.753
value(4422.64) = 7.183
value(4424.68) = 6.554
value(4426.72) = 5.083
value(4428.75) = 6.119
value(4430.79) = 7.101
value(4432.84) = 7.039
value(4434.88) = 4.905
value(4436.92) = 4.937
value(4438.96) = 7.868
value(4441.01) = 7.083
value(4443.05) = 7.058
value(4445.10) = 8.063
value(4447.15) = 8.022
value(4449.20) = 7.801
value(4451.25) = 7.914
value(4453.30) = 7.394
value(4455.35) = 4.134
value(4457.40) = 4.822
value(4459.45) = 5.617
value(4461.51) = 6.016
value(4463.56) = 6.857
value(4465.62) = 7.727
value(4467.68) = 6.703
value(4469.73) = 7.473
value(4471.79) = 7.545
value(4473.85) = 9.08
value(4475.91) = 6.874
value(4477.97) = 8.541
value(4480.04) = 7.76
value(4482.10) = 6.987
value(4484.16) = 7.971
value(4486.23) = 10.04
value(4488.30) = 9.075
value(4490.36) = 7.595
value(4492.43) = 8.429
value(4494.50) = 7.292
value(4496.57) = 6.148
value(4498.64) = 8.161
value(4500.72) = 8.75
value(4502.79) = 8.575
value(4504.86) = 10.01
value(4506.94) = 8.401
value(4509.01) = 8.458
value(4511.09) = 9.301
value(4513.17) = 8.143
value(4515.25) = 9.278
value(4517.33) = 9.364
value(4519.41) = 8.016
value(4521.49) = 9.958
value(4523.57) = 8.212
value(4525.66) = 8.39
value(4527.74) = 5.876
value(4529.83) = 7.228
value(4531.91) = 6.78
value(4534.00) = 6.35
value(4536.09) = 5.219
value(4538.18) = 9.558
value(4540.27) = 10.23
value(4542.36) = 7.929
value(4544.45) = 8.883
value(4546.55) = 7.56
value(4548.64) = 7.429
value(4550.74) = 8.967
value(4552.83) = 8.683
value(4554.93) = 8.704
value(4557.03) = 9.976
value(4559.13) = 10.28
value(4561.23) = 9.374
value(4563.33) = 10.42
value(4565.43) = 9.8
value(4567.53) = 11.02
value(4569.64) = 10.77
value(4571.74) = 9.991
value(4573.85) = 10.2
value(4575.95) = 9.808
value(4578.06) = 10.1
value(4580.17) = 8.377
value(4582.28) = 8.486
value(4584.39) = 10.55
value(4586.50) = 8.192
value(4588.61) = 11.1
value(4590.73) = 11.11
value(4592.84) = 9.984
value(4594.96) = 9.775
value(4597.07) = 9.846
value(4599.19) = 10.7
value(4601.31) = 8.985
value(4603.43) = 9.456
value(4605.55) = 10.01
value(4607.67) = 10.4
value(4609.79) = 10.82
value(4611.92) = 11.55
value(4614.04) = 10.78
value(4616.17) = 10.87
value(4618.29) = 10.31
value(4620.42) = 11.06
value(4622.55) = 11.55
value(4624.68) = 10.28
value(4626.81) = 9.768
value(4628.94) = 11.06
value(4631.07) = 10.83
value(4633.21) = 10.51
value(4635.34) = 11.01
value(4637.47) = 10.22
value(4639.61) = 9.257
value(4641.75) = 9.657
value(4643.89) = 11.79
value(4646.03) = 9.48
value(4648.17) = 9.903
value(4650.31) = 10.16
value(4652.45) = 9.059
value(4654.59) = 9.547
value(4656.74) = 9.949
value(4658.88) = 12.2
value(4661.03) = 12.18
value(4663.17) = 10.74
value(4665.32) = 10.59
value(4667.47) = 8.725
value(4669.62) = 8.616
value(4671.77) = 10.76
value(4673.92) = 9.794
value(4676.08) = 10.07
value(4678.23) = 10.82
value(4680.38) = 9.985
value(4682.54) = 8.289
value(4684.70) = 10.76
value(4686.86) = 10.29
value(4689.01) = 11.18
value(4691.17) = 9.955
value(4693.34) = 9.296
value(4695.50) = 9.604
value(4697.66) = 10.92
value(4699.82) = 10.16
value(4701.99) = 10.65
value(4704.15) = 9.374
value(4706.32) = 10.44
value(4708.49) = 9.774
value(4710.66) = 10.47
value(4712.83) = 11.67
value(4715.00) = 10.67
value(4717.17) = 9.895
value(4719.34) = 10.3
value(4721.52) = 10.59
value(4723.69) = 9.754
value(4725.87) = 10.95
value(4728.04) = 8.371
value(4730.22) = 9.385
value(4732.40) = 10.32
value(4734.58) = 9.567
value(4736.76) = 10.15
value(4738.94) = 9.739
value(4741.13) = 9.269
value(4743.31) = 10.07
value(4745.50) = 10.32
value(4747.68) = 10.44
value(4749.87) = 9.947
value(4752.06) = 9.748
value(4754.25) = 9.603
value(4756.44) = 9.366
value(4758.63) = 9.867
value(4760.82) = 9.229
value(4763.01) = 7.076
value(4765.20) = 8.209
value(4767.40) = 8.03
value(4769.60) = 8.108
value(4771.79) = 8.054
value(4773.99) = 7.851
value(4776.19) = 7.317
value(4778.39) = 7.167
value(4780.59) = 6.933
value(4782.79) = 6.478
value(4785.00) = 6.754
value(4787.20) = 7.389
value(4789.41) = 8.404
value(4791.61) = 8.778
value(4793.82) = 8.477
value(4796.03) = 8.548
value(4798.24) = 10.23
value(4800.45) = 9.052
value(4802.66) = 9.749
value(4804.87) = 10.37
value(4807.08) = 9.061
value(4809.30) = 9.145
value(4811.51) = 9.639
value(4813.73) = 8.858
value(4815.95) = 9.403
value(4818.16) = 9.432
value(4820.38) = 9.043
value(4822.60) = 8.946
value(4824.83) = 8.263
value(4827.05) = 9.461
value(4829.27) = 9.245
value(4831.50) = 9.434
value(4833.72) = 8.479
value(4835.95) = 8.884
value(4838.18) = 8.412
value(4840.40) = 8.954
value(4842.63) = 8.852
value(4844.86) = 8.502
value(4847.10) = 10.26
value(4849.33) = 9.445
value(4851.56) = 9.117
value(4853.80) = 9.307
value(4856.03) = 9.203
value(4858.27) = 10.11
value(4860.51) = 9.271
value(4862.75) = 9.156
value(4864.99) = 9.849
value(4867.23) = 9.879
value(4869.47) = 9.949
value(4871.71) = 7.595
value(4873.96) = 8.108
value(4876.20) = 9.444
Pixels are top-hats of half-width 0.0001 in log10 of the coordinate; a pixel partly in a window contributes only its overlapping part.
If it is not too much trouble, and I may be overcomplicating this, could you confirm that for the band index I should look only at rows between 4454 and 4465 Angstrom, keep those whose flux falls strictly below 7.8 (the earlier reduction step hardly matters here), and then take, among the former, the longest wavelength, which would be 4463.56 Angstrom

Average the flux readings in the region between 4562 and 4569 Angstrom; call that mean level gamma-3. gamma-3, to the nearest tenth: 10.4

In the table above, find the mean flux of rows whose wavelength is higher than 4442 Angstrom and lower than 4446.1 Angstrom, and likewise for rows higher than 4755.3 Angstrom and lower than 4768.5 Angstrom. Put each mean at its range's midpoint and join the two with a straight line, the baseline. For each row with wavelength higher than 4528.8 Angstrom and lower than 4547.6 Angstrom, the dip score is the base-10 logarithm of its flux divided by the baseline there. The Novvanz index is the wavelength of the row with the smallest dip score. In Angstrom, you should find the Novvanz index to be 4536.09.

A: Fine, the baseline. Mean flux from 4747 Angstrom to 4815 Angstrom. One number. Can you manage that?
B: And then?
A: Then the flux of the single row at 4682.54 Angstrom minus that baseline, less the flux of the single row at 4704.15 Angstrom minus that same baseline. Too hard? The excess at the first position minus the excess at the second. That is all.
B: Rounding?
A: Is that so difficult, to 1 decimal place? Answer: -1.1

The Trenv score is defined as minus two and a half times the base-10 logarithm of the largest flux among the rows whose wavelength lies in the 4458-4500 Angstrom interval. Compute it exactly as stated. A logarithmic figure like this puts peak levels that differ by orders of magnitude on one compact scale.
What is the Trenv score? -2.50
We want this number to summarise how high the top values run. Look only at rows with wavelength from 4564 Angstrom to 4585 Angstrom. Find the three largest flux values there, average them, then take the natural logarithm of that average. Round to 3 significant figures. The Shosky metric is 2.38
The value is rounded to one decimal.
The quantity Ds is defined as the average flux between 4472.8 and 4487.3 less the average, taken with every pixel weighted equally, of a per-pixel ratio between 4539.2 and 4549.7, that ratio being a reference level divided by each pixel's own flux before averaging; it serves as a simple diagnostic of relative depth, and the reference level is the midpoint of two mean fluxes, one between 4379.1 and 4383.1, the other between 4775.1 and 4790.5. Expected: 7.4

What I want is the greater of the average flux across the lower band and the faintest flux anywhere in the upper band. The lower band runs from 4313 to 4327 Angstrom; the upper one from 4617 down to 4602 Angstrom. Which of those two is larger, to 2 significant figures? 9.5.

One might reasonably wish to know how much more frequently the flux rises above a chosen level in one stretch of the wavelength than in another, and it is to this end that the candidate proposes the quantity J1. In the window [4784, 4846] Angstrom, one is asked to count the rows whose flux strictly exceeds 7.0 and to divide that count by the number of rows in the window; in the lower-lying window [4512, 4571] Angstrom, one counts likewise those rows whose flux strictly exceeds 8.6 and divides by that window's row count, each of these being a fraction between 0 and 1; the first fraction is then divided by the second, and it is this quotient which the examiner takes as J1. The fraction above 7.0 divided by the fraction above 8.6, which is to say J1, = 1.7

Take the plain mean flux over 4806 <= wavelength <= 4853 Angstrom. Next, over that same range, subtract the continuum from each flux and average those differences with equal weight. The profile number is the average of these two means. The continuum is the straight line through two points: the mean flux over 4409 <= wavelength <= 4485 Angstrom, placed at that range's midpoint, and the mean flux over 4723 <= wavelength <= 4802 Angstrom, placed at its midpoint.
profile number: 4.4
